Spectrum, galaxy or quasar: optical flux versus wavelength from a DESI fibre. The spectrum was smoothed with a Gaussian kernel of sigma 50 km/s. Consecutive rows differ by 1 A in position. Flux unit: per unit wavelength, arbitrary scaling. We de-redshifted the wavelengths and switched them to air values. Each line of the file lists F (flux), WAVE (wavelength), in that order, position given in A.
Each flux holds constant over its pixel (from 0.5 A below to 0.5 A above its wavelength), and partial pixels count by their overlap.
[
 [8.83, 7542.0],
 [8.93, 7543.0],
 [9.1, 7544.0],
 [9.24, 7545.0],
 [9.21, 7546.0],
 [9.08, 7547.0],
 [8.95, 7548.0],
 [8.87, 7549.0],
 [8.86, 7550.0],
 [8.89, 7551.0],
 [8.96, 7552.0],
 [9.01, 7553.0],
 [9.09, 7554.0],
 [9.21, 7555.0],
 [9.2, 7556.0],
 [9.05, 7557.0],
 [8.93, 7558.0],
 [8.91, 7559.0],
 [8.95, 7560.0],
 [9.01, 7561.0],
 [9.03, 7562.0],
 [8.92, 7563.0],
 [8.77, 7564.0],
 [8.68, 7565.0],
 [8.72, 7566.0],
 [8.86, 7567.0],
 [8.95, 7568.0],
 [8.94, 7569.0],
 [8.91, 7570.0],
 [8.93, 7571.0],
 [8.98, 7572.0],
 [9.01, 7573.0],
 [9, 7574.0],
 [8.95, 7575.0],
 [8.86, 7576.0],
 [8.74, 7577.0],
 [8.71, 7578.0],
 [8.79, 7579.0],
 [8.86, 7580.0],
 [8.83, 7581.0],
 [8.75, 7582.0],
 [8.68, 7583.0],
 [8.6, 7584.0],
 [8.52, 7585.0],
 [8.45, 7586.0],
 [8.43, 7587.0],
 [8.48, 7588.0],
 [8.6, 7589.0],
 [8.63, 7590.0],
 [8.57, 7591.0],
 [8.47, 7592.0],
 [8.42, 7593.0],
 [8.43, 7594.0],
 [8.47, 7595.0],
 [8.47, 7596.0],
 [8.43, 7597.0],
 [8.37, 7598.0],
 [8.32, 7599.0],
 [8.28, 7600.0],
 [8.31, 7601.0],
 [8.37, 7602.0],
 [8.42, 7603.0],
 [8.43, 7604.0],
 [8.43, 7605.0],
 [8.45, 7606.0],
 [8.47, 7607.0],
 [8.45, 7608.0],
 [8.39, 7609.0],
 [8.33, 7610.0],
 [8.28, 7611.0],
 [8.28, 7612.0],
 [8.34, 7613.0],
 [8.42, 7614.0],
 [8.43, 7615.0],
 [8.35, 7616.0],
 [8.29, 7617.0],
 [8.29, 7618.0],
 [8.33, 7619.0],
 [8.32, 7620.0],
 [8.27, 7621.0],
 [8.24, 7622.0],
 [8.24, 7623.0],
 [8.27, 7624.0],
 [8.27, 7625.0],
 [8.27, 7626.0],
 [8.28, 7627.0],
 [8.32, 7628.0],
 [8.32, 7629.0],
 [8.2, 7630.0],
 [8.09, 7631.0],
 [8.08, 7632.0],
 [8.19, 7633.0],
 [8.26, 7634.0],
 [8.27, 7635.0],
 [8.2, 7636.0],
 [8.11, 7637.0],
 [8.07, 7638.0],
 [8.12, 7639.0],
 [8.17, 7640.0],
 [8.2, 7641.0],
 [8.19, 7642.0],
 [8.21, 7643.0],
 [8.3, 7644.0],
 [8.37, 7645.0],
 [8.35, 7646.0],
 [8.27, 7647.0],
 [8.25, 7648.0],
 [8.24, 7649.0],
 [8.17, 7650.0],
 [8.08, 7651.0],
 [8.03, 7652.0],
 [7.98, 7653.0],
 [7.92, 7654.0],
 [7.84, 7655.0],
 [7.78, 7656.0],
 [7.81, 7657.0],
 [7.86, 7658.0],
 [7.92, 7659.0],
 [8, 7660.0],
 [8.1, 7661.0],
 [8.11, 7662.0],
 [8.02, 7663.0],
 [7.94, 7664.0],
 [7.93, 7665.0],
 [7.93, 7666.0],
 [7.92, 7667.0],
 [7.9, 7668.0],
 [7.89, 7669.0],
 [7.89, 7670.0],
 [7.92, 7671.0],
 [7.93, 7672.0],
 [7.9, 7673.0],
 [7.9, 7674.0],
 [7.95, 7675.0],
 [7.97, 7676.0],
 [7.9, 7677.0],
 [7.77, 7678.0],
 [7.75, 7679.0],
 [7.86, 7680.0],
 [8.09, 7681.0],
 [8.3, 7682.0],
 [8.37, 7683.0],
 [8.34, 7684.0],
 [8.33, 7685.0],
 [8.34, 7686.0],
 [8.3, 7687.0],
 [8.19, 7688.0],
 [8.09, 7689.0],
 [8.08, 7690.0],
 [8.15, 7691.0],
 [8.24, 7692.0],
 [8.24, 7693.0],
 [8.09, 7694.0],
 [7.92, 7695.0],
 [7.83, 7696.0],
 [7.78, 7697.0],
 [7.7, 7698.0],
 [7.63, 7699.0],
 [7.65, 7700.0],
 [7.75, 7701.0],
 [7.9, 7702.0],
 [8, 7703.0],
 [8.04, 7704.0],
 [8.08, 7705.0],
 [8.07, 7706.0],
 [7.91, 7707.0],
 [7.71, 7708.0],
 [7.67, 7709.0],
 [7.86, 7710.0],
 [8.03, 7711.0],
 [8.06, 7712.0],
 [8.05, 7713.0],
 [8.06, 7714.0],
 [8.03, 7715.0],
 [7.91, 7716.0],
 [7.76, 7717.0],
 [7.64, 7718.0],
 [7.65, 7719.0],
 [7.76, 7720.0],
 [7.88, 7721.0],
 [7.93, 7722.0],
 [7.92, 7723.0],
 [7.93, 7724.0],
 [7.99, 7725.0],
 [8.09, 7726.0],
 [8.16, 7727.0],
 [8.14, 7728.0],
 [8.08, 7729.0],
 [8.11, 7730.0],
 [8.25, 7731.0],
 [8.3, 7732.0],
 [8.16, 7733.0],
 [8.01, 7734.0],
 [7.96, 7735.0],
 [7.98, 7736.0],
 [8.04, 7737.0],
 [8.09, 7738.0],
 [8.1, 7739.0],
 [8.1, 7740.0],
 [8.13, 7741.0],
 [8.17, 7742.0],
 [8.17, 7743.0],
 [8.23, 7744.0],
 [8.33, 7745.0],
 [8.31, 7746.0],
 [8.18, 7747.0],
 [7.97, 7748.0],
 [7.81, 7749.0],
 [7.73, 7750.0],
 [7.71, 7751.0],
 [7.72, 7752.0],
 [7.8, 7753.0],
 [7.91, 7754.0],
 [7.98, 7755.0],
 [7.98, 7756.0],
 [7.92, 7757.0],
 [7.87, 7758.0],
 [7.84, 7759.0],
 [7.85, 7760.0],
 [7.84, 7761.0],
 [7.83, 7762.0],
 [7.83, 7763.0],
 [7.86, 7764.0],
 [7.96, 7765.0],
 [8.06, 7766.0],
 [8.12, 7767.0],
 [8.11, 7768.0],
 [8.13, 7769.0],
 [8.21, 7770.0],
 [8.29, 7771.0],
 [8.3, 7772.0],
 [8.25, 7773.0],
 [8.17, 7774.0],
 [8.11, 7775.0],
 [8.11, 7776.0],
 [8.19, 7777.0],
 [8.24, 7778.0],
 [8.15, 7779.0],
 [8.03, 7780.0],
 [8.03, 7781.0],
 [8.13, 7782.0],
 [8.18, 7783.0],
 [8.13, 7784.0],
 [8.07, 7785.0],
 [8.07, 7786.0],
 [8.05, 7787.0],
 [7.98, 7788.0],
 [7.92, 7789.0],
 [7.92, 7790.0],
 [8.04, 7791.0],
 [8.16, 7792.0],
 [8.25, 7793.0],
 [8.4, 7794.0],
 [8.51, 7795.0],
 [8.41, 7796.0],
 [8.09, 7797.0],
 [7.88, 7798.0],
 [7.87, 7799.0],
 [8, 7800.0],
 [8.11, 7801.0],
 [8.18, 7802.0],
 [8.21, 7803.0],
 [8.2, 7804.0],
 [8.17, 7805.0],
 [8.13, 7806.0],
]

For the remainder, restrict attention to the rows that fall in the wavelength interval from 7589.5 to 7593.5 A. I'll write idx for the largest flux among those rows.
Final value 8.63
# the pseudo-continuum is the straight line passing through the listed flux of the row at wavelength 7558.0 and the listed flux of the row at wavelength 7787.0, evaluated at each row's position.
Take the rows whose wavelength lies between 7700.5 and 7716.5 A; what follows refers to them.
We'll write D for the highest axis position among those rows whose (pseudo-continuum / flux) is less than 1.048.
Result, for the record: 7715.0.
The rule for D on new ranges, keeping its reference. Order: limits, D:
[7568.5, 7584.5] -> 7584.0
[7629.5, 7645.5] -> 7645.0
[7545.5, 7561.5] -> 7561.0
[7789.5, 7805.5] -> 7805.0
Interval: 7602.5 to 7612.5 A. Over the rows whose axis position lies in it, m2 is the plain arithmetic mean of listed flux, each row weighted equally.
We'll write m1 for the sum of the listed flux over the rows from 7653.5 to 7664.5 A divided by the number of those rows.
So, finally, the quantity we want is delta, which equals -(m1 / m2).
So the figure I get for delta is -0.946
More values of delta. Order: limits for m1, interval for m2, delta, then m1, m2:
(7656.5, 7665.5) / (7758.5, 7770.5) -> -0.999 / 7.97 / 8.0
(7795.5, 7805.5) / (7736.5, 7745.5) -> -0.995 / 8.11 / 8.2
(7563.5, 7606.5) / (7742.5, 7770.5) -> -1.083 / 8.63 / 8.0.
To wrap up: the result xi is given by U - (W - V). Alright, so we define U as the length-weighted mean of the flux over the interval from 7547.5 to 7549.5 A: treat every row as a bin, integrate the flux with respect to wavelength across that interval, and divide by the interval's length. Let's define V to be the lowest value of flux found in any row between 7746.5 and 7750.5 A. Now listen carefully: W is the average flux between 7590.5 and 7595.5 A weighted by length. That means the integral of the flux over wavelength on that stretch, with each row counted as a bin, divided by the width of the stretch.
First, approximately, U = 8.91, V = 7.73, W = 8.5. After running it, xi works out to 8.17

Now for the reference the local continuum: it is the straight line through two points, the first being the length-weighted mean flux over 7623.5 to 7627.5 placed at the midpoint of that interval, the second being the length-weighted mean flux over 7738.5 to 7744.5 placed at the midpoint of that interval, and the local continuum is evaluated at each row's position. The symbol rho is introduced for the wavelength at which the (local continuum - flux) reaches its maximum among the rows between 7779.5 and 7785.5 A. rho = 7780.0 A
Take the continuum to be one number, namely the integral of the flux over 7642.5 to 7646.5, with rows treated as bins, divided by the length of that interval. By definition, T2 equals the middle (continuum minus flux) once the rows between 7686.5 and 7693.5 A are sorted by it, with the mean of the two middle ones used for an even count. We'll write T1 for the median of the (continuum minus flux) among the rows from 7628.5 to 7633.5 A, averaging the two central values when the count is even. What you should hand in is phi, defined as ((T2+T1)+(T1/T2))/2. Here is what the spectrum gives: 0.6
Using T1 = 0.12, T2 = 0.12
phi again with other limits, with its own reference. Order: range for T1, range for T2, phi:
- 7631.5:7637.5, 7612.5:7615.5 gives -0.5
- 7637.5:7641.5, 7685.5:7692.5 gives 0.8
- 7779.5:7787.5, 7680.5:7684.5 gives -9.4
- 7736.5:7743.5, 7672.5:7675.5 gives 0.6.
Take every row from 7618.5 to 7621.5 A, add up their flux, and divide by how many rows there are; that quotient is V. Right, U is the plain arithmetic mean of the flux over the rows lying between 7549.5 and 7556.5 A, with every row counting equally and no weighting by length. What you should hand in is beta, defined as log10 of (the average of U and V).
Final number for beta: 0.938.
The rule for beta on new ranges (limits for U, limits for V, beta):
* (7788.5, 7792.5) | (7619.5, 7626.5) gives 0.911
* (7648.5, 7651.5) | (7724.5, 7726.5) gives 0.909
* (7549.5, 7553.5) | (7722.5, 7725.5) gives 0.926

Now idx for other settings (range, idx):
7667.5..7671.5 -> 7.92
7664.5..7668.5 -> 7.93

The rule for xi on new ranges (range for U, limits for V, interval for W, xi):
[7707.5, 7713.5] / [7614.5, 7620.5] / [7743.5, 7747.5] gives 7.92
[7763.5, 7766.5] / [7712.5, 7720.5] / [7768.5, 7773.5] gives 7.36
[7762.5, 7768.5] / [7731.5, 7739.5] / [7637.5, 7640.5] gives 7.83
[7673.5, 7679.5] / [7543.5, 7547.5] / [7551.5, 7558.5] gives 7.89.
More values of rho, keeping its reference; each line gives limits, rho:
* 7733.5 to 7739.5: 7735.0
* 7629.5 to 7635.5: 7632.0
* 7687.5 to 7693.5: 7690.0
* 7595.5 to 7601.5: 7600.0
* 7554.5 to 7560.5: 7559.0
